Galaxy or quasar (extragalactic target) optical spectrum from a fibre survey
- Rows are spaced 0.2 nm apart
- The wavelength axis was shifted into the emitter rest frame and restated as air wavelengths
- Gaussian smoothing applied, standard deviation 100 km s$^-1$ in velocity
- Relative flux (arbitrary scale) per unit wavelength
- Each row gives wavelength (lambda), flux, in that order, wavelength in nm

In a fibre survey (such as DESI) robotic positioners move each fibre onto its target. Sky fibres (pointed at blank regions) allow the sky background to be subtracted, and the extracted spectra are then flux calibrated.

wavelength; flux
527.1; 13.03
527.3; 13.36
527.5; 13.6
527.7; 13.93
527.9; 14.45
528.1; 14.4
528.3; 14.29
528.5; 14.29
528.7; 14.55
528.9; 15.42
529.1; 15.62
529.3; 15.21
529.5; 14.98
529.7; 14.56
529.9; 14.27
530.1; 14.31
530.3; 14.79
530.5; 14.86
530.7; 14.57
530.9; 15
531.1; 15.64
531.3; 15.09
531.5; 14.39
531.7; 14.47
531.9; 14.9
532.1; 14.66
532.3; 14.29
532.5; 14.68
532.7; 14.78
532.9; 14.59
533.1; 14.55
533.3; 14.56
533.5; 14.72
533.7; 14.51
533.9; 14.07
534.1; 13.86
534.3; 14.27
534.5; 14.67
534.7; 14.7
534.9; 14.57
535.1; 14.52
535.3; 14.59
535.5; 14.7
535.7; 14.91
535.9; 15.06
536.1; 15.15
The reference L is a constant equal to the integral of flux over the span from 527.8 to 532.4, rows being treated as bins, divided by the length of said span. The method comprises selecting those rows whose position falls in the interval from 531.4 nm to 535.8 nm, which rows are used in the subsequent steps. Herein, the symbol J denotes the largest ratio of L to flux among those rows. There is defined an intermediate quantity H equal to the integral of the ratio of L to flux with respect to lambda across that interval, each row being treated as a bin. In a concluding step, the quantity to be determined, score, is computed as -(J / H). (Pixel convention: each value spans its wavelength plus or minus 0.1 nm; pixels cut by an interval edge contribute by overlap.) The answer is -0.24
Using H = 4.5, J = 1.06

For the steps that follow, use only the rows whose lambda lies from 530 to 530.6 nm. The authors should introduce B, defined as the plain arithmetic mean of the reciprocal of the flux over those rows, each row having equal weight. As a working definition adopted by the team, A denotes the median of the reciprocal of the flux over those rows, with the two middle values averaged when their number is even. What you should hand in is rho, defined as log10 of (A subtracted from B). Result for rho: -3.19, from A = 0.0676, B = 0.0683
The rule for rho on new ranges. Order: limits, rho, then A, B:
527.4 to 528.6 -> -3.17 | 0.0700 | 0.0707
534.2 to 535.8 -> -4.14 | 0.0684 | 0.0684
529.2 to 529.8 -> -3.52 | 0.0668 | 0.0671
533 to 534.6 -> -3.19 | 0.0688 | 0.0695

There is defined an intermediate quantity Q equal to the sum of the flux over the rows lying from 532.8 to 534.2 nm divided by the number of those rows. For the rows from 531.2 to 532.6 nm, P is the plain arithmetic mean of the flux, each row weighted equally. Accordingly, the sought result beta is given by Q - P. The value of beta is -0.23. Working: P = 14.6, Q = 14.4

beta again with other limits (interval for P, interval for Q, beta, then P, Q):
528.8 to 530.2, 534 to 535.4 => -0.46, 14.9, 14.5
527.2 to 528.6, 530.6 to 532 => 0.82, 14.0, 14.9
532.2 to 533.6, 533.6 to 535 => -0.22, 14.6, 14.4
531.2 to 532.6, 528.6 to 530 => 0.30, 14.6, 14.9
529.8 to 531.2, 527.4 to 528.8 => -0.56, 14.8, 14.2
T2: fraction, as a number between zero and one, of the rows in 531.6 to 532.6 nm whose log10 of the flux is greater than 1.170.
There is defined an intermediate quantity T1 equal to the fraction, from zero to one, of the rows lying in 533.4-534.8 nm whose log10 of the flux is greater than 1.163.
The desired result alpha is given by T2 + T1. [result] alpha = 0.6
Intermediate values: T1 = 0.43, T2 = 0.20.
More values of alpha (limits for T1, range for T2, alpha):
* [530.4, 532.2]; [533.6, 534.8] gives 0.8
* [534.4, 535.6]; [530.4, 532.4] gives 1.3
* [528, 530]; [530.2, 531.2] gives 1.1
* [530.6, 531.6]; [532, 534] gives 0.8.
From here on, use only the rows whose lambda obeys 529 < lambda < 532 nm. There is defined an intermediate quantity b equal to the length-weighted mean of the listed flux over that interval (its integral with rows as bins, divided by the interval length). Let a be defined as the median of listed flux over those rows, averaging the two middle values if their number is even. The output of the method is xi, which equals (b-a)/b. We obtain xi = -0.0011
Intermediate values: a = 14.9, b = 14.8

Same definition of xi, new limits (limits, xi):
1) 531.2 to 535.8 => -0.0016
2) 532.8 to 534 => -0.0038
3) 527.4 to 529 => 0.0015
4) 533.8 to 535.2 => -0.0097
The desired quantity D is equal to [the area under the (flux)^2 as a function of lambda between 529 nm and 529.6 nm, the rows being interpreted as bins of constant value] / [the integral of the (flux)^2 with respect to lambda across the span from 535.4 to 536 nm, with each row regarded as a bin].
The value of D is 1.05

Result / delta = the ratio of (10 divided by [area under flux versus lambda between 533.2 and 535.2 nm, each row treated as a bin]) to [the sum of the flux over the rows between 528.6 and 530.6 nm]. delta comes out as 0.0023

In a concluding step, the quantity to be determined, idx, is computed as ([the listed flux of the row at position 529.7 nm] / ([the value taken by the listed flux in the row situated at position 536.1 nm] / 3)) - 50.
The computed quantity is -47.1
